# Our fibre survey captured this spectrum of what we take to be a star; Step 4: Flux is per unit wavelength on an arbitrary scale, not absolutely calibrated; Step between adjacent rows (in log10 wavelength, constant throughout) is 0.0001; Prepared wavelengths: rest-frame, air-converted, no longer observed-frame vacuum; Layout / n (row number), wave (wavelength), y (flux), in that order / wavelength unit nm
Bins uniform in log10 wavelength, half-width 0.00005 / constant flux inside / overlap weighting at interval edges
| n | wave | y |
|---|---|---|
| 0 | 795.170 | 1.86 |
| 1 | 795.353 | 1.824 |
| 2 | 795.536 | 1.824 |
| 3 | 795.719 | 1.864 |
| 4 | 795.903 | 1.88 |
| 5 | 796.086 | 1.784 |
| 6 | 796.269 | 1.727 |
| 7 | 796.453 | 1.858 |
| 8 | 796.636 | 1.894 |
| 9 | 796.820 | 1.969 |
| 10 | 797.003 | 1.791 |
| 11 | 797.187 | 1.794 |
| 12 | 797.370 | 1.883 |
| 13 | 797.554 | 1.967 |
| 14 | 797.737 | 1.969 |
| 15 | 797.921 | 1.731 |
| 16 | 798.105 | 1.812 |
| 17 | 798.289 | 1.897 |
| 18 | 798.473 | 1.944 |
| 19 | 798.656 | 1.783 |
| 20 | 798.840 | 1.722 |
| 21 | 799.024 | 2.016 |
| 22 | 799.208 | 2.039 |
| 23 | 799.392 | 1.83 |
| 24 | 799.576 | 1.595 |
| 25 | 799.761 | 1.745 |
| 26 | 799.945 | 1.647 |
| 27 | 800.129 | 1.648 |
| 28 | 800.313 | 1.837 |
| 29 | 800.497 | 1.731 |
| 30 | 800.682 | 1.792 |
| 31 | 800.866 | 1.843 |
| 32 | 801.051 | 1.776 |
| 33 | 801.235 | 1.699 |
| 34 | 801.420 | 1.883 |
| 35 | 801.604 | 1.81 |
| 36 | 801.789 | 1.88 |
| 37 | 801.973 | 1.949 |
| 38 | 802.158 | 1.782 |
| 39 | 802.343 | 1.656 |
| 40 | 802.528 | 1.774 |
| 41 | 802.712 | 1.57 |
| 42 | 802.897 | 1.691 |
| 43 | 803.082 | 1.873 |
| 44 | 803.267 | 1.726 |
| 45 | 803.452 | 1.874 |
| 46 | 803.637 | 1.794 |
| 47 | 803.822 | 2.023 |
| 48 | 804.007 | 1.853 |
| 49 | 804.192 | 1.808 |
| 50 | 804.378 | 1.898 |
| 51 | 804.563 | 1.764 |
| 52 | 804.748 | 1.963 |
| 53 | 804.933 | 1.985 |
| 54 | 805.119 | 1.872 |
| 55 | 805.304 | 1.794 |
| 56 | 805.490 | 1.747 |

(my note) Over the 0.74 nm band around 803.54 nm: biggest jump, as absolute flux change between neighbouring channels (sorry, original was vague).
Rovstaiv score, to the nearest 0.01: 0.23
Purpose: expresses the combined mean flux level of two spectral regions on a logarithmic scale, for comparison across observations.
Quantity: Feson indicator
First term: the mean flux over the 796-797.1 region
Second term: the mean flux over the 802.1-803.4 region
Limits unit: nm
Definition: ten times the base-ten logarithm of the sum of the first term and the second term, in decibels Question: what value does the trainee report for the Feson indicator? 5.52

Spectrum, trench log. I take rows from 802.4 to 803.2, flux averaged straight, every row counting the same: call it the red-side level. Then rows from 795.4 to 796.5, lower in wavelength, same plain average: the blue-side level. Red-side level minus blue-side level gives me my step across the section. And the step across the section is -0.096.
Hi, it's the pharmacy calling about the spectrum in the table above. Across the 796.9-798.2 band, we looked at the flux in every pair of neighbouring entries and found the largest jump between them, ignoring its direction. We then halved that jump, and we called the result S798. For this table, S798 0.119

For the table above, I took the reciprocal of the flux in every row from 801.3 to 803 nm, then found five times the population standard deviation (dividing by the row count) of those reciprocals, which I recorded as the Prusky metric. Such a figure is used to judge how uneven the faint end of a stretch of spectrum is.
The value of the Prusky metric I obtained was 0.19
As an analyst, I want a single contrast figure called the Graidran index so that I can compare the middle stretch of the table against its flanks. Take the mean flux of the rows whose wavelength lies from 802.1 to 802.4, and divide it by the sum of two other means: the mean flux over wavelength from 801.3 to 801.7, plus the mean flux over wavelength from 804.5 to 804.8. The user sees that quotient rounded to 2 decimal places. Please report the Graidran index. 0.46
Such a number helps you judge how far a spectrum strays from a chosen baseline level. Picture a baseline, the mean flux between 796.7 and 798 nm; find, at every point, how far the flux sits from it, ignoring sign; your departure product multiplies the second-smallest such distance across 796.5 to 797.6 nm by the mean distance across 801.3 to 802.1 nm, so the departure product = 0.0009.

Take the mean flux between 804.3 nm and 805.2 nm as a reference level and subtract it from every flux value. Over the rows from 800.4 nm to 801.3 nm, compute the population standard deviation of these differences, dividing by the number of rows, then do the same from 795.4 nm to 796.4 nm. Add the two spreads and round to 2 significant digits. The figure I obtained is 0.11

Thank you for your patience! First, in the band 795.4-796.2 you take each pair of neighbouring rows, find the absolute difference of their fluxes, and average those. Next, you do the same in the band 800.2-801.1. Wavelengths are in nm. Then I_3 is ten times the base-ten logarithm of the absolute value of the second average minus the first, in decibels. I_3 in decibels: -16.9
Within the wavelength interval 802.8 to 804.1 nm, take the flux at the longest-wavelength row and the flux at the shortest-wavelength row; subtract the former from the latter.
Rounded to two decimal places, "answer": -0.16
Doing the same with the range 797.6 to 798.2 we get 0.16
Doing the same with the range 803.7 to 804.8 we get 0.06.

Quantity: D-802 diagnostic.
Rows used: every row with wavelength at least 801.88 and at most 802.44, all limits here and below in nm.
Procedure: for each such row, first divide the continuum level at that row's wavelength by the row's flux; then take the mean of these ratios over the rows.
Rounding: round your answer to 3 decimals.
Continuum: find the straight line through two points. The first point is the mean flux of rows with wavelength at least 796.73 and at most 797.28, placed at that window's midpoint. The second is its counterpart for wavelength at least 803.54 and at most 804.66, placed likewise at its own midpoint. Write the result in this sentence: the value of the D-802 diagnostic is 1.038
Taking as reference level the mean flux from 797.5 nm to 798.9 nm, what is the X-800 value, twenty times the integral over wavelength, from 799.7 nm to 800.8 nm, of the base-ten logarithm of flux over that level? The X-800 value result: -0.6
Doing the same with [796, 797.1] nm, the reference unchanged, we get -0.1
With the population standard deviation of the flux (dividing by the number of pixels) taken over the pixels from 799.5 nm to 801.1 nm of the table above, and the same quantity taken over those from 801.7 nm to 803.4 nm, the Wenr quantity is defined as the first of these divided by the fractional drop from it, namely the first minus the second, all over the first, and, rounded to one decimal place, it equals -0.2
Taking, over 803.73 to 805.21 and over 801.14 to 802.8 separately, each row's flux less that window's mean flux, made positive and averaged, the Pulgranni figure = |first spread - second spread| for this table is 0.020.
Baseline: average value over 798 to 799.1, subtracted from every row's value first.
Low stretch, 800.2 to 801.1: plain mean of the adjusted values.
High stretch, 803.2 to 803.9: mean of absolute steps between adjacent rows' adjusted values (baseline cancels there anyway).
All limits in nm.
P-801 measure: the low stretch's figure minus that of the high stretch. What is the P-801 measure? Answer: -0.22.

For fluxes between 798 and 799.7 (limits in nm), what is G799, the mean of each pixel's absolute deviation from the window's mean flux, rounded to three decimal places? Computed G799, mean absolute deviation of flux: 0.111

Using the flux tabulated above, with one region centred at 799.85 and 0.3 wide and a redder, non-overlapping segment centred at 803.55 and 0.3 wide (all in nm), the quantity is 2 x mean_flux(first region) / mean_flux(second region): 1.85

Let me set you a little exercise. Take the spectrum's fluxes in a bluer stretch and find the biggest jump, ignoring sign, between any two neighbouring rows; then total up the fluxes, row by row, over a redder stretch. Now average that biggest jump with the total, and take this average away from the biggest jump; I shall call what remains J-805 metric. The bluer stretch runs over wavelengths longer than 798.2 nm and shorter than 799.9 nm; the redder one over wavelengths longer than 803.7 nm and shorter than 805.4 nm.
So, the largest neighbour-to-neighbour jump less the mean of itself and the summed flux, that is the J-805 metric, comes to -8.3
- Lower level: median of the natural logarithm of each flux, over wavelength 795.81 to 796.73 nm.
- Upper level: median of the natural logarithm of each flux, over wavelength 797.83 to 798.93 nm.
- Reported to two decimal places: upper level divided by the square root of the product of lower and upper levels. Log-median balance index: 0.97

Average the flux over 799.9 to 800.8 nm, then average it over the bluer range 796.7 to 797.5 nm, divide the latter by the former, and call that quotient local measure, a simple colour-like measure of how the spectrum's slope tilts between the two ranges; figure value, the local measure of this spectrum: 1.07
